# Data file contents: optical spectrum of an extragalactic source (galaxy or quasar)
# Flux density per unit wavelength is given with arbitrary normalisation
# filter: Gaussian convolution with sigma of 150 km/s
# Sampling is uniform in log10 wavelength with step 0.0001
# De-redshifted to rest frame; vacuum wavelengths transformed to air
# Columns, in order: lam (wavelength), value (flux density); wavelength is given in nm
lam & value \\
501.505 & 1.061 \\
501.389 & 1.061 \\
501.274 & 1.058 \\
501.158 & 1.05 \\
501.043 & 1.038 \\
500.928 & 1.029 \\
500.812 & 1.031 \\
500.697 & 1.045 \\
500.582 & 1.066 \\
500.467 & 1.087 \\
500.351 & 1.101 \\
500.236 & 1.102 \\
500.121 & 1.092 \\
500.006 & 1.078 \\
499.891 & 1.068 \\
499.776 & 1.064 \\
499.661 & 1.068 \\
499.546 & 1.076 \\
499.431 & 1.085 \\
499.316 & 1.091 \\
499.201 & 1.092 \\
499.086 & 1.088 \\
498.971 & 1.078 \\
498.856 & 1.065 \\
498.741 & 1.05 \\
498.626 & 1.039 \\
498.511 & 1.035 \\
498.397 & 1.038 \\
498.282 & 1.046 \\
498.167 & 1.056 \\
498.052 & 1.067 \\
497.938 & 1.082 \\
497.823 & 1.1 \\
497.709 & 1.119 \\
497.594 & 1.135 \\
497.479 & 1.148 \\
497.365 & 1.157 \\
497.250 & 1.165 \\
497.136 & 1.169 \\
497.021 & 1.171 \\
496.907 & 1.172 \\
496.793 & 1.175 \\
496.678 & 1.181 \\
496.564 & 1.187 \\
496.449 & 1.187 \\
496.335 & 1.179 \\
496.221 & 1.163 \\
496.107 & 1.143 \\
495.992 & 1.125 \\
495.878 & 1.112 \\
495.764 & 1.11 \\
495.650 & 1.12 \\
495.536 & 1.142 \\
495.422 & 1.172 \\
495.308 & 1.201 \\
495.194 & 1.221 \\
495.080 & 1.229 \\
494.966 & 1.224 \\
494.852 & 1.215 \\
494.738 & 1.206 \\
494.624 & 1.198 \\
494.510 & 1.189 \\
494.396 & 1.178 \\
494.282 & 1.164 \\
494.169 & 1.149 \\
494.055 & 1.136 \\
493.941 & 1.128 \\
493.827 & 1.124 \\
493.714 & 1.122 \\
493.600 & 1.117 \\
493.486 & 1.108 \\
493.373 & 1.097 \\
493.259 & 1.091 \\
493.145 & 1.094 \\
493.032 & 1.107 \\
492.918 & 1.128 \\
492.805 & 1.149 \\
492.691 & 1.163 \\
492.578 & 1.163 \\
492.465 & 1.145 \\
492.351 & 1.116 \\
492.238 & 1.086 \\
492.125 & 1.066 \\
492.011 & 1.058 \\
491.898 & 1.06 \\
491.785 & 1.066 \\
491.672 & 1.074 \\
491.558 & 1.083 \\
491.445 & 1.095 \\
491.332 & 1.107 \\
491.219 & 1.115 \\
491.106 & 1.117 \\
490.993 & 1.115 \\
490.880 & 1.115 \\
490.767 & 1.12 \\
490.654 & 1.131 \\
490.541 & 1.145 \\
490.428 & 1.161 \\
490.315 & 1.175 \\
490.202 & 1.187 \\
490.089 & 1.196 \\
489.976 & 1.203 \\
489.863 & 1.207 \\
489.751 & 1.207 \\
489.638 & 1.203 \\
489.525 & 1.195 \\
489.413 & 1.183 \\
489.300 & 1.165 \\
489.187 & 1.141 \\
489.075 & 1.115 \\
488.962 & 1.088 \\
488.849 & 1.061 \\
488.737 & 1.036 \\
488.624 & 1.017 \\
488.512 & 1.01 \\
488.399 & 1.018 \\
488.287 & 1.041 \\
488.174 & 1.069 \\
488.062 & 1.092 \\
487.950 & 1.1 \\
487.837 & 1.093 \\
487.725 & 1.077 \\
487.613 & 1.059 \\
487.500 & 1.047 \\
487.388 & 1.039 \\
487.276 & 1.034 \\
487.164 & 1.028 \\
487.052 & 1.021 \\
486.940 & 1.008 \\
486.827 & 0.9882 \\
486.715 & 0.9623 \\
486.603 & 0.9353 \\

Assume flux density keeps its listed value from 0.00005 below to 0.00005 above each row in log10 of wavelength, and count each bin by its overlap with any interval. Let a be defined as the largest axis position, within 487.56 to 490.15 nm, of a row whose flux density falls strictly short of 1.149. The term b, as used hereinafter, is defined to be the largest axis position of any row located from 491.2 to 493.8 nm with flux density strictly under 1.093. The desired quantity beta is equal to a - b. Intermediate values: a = 489.187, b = 493.259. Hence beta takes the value -4.07 nm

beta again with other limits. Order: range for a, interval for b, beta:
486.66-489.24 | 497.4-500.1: -10.82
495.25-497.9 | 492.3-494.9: 4.56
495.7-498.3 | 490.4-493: 6.04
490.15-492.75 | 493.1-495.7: -0.79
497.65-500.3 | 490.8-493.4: 6.98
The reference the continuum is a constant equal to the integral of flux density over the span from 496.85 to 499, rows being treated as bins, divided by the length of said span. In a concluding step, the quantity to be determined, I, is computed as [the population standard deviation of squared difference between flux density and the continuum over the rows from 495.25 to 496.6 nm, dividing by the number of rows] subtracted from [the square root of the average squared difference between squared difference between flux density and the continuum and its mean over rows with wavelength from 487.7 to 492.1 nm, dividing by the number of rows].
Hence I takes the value 0.0005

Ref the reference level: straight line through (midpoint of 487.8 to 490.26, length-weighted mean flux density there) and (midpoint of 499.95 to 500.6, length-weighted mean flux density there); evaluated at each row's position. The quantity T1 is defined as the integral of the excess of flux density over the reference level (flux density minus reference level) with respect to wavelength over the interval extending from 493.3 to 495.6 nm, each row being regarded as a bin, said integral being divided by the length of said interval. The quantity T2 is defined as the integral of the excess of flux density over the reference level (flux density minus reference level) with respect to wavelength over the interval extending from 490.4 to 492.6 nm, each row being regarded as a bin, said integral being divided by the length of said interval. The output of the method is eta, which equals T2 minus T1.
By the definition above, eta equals -0.07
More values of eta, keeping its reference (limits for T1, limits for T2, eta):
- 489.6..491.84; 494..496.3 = 0.04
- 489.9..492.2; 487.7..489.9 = -0.02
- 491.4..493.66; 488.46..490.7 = 0.03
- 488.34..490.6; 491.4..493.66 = -0.02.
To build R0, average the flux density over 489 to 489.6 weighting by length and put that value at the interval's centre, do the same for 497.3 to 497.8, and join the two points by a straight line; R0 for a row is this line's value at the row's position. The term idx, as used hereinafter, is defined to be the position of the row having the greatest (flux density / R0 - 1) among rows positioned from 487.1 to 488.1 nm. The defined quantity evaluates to 487.950 nm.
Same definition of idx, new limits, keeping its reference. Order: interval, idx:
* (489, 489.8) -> 489.751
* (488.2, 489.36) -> 489.300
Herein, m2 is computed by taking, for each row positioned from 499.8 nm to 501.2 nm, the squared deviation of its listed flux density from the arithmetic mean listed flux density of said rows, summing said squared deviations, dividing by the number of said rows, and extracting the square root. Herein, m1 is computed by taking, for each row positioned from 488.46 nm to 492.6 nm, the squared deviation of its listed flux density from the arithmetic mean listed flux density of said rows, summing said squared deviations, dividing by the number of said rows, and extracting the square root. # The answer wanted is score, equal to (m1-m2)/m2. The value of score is 1.2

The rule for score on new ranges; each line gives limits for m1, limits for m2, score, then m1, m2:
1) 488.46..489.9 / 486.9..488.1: 1.4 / 0.072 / 0.030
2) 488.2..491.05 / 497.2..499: 0.5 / 0.065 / 0.044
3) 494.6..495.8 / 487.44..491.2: -0.3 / 0.041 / 0.061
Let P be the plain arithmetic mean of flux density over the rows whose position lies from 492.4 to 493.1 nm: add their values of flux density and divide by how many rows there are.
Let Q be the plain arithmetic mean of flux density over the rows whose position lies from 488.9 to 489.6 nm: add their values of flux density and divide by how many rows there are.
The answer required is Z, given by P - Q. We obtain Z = -0.005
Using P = 1.14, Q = 1.15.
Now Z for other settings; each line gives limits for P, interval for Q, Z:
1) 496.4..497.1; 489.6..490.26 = -0.022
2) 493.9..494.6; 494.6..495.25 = -0.058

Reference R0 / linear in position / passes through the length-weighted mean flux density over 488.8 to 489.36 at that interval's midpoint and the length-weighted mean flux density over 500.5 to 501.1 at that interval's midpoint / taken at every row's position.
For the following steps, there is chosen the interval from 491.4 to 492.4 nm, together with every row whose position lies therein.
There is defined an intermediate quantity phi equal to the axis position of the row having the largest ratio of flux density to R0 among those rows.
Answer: 492.351 nm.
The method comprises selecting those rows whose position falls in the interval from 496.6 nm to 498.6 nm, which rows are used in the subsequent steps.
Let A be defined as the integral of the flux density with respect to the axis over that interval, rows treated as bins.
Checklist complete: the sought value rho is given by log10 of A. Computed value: 0.350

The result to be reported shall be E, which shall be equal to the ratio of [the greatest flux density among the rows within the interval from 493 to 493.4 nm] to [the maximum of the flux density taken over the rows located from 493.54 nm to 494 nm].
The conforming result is 0.98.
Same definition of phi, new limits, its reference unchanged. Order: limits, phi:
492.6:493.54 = 492.691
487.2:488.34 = 487.950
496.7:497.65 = 496.793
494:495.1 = 495.080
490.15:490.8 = 490.202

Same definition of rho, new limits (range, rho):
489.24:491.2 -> 0.359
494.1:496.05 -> 0.360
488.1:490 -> 0.326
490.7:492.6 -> 0.320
